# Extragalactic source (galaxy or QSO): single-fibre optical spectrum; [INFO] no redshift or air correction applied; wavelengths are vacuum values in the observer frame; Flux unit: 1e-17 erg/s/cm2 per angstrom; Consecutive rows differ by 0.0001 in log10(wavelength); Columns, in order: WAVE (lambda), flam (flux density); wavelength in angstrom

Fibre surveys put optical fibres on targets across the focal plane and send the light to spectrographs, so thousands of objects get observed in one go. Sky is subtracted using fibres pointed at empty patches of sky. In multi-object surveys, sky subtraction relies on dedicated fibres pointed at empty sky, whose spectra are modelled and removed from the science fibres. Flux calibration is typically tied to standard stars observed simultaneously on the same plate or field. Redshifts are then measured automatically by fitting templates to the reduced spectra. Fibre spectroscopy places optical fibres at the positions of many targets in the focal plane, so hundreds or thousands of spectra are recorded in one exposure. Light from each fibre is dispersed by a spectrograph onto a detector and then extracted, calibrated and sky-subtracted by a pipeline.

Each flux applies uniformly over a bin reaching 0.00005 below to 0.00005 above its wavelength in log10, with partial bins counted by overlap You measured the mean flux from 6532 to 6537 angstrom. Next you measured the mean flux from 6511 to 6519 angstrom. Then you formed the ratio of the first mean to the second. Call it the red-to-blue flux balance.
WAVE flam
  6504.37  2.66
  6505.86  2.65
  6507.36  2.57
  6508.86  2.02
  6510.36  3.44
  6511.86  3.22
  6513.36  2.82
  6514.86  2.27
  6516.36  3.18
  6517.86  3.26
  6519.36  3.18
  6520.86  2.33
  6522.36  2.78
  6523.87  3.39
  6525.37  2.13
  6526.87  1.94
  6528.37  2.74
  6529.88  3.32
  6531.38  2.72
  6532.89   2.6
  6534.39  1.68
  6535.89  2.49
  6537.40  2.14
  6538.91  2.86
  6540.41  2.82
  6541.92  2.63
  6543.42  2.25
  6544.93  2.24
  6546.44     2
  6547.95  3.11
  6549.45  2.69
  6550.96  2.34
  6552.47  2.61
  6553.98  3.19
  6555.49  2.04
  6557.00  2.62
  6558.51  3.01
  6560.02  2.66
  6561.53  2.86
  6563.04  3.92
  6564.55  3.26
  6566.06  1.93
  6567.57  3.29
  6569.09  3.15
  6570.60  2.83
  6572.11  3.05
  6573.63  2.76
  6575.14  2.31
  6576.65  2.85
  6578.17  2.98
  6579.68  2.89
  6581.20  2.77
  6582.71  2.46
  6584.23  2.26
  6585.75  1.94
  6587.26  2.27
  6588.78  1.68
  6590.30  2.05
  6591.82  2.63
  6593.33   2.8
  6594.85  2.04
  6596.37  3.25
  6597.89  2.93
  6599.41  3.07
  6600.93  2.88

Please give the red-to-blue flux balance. 0.76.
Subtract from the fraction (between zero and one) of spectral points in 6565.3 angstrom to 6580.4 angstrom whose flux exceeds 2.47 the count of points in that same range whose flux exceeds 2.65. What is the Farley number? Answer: -7.2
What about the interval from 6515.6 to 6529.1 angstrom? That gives -5.3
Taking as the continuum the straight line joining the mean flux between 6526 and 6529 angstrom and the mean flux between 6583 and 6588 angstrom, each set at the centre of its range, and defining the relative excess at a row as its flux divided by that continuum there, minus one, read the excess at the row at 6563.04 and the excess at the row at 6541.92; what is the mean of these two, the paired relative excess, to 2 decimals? 0.45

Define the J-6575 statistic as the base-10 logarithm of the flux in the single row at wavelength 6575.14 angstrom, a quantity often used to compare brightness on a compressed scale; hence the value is 0.36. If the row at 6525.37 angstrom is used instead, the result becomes 0.33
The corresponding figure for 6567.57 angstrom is 0.52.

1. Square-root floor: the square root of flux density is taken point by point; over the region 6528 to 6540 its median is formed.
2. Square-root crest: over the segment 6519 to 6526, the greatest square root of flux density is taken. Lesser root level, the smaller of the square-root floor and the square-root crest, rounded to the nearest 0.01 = 1.63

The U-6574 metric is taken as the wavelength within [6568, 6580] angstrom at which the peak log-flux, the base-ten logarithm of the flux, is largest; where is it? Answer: 6569.09 angstrom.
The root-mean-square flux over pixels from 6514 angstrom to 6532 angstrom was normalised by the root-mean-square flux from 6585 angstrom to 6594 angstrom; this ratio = 1.24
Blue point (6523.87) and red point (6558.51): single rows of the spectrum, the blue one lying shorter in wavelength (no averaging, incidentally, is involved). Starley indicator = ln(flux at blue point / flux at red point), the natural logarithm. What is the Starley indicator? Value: 0.12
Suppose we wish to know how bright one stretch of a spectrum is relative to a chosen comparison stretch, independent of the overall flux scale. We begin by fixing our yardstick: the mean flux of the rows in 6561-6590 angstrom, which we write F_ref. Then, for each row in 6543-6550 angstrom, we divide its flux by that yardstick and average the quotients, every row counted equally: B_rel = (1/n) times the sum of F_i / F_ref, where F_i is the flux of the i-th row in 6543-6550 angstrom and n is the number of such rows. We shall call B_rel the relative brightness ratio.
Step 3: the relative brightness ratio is 0.91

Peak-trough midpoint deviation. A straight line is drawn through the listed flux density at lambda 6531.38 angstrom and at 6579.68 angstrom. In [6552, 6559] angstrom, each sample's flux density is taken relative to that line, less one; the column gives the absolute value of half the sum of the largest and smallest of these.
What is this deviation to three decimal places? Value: 0.067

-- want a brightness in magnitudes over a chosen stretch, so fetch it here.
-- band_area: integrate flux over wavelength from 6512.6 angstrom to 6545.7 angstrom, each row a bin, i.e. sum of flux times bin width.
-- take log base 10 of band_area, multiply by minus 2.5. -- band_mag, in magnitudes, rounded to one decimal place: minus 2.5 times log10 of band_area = -4.8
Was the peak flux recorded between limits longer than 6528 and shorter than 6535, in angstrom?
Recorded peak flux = 3.32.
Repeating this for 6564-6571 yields 3.29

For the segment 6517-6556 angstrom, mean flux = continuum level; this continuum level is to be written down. 2.60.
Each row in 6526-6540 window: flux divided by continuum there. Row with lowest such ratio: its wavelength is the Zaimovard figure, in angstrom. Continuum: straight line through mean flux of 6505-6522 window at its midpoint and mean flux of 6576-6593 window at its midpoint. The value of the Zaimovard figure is 6534.39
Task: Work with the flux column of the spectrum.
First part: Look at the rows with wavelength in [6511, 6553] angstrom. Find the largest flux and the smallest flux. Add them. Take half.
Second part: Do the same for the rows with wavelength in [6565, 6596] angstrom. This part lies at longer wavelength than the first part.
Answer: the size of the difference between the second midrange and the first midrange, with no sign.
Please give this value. 0.05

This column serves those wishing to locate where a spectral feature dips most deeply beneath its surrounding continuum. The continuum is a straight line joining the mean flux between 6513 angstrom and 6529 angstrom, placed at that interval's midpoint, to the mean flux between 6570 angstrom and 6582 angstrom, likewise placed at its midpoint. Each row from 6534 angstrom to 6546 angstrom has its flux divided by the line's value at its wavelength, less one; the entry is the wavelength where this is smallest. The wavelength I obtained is 6534.39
